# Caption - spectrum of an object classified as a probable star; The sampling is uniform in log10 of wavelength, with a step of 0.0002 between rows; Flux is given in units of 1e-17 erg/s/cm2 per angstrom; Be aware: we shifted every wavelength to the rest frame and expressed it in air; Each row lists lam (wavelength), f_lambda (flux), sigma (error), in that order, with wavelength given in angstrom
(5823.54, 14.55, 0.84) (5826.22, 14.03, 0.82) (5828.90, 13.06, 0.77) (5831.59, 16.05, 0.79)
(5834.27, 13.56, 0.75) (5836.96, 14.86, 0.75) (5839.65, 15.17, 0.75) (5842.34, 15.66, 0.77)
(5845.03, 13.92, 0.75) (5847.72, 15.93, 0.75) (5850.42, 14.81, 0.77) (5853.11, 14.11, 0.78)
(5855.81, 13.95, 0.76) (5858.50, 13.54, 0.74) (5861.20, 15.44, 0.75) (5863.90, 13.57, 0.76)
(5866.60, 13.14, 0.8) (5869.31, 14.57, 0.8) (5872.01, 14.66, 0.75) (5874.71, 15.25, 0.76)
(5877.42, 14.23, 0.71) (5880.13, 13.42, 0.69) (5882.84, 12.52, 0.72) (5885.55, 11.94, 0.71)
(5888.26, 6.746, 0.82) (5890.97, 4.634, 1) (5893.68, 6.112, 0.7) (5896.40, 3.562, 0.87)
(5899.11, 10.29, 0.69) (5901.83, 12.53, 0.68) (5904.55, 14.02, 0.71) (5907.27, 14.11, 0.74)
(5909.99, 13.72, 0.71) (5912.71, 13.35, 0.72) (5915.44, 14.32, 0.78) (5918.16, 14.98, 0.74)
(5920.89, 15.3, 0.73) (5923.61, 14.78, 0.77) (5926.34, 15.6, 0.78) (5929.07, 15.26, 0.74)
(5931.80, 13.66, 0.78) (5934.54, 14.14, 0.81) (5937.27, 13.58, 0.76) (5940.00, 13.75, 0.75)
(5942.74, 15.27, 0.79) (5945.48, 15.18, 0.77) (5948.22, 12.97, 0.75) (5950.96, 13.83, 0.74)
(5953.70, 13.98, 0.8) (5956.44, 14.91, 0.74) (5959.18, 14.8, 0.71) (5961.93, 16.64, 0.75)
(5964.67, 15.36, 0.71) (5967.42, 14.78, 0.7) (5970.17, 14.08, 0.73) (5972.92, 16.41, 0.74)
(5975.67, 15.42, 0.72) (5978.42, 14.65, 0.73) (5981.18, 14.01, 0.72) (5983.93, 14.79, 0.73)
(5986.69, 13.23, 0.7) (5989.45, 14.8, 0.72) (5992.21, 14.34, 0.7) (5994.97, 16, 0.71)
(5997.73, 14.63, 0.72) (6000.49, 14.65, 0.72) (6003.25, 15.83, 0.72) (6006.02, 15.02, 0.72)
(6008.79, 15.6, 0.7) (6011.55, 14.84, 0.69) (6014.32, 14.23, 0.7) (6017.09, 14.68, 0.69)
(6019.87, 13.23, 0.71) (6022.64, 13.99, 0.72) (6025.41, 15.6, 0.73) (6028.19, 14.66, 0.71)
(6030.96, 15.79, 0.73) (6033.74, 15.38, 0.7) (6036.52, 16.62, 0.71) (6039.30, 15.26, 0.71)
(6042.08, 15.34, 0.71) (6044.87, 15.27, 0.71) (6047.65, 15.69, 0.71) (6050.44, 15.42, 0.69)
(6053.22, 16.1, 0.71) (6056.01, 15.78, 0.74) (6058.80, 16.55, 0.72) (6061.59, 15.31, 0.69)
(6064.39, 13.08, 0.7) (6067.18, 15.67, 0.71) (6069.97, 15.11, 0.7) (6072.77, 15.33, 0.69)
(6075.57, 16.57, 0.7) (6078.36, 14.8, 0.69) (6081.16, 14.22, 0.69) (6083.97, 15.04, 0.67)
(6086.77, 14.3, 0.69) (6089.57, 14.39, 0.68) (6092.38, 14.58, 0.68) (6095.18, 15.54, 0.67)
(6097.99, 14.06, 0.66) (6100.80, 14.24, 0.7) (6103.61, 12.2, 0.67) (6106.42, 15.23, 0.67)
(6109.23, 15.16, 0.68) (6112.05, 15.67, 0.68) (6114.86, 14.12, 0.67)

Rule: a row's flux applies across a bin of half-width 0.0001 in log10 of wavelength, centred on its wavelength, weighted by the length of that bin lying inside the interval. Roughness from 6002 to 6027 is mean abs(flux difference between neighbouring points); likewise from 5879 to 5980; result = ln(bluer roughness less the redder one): -1.00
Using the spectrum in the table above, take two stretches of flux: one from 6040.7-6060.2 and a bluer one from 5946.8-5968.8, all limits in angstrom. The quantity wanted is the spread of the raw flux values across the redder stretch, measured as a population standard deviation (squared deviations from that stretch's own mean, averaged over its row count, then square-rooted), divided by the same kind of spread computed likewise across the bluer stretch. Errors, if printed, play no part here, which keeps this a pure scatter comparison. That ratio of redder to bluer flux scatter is 0.41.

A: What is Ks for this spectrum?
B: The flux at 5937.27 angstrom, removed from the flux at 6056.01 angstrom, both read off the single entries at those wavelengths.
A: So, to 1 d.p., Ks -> 2.2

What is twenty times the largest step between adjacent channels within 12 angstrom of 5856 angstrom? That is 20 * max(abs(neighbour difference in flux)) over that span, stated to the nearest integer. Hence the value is 40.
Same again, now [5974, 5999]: 33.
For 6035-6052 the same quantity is 27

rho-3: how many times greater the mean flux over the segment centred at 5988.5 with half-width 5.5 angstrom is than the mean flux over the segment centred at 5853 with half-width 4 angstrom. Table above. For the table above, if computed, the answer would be 1.00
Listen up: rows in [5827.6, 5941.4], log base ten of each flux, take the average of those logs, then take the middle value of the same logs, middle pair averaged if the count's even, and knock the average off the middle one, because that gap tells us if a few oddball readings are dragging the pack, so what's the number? 0.039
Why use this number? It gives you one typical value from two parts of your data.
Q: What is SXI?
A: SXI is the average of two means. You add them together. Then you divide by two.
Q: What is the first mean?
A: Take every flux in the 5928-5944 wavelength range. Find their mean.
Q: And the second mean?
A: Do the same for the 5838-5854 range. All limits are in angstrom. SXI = 14.6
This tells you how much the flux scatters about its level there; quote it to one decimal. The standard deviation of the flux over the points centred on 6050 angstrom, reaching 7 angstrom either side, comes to 0.3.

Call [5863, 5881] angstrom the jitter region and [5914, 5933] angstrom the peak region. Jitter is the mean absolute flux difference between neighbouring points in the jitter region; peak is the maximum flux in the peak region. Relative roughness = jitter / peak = 0.047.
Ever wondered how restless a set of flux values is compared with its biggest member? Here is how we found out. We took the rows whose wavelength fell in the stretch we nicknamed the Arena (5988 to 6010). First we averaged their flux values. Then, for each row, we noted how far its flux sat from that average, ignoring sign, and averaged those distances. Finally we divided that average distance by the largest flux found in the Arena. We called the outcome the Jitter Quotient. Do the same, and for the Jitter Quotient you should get 0.033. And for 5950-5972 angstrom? 0.038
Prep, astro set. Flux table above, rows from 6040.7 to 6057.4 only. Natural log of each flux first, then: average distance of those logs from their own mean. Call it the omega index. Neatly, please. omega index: 0.016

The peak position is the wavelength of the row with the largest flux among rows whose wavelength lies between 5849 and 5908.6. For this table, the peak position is 5861.20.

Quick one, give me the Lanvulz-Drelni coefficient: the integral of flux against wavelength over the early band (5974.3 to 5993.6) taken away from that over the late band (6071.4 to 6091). 14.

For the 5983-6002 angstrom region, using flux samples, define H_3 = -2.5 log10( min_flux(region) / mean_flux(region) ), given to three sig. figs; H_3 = 0.110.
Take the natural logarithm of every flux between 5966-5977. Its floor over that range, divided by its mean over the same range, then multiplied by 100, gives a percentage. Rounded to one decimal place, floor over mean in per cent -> 97.3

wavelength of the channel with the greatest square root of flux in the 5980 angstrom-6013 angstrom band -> 5994.97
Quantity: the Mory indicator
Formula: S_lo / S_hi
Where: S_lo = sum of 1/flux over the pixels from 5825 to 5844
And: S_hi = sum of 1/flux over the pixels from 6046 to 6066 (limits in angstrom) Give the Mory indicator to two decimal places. 1.05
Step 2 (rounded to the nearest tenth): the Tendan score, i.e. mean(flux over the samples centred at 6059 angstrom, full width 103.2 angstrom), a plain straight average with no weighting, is 15.0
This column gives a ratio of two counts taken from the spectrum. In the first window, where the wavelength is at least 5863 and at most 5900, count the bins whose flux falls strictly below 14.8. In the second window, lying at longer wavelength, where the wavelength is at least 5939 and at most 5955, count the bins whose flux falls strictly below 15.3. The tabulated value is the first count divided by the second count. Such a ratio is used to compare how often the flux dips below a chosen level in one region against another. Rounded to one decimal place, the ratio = 2.2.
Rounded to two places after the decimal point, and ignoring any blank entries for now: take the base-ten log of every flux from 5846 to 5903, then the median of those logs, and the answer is 1.13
